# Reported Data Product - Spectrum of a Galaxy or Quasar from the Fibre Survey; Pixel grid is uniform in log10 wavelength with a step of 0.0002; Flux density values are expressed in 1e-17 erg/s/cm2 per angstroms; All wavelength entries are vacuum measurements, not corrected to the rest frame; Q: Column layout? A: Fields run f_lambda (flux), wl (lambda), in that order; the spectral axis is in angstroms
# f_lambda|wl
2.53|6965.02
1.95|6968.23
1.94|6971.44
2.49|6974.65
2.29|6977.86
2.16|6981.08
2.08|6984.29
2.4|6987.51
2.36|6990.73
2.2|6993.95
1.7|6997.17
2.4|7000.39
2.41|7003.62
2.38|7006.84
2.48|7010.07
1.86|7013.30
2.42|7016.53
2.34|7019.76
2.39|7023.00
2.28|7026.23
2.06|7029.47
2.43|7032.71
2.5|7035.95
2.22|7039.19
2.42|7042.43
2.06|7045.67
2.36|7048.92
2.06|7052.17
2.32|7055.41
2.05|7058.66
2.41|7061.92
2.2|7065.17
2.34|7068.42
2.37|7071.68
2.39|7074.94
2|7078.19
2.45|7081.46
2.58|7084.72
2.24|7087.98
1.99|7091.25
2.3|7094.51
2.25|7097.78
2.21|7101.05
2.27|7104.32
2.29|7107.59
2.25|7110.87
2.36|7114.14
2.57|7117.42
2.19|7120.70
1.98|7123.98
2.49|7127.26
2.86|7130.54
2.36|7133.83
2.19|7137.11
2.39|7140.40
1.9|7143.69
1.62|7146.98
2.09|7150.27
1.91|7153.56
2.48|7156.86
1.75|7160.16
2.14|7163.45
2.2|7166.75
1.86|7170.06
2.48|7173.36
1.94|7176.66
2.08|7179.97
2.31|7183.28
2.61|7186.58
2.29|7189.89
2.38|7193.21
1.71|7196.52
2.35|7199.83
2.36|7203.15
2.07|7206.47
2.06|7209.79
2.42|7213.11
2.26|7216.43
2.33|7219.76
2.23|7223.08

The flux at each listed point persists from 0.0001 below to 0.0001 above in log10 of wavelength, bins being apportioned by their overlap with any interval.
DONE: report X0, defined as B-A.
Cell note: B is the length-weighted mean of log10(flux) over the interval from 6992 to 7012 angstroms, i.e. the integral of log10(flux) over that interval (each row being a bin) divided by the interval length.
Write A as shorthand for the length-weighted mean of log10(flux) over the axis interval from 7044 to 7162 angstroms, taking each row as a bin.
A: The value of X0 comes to 0.003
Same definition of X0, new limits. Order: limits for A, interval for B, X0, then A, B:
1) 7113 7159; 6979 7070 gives 0.008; 0.345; 0.353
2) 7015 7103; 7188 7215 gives -0.016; 0.357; 0.342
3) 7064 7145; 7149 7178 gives -0.041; 0.360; 0.318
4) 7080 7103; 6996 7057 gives -0.004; 0.358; 0.354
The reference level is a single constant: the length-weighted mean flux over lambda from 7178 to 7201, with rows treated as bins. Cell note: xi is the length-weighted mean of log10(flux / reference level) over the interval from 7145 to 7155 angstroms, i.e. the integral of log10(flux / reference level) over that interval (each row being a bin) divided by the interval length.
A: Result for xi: -0.080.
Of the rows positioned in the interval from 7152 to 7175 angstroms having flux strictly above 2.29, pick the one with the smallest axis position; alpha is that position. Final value 7156.86 angstroms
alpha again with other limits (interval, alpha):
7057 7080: 7061.92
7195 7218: 7199.83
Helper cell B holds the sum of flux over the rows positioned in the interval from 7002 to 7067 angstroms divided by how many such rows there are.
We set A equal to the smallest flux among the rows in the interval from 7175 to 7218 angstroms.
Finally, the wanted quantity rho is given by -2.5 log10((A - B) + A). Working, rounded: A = 1.71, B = 2.28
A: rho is -0.14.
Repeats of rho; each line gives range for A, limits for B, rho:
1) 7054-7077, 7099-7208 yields -0.69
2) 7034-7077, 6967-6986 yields -0.72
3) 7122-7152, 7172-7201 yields 0.00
